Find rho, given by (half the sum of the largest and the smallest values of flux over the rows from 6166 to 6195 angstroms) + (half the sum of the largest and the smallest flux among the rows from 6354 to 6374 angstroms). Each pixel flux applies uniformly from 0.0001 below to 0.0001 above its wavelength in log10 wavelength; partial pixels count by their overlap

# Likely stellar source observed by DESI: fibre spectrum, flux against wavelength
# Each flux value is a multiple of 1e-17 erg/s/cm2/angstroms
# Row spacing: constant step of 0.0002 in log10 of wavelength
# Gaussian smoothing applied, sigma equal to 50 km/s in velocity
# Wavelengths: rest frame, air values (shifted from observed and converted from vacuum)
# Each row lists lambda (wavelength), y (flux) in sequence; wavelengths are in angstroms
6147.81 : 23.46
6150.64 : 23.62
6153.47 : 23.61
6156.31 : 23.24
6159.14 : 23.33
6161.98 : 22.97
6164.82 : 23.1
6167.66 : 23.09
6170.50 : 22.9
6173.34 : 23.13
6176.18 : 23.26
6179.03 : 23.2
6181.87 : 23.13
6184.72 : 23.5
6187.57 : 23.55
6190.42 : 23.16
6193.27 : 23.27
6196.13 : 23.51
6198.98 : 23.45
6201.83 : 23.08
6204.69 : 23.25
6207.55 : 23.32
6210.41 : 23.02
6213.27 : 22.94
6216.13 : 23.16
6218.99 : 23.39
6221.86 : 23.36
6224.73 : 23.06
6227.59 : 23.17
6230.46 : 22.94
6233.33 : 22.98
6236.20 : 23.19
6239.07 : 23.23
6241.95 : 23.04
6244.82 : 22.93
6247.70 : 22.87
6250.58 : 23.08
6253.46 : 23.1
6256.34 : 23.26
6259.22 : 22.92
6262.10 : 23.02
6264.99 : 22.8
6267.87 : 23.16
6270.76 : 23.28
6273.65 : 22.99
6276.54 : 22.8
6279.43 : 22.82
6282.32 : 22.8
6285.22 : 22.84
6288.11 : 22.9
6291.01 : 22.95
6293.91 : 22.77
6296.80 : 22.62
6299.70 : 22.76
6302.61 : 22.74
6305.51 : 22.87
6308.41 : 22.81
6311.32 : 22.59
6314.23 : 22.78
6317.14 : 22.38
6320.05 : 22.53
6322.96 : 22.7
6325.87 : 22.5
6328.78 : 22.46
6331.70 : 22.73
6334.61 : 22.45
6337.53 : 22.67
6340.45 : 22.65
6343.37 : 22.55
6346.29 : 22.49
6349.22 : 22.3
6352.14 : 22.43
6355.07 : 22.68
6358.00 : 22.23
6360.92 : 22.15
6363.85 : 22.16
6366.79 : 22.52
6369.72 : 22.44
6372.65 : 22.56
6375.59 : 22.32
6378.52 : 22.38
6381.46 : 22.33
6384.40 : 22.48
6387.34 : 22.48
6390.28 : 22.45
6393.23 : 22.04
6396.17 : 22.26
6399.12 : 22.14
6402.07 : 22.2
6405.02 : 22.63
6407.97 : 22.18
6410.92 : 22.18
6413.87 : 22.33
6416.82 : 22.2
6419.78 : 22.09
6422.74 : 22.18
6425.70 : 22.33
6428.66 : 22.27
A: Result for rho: 45.6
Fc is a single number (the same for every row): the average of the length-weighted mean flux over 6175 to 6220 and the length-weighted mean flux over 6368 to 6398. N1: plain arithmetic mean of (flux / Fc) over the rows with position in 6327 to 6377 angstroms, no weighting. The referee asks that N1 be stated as 0.984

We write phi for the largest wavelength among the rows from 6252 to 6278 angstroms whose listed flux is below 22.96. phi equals 6276.54 angstroms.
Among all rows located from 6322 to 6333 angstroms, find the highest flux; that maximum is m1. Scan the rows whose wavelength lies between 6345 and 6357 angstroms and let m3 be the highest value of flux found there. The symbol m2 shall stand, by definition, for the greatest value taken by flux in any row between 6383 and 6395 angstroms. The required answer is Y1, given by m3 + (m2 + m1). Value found 67.9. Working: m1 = 22.73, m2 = 22.48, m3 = 22.68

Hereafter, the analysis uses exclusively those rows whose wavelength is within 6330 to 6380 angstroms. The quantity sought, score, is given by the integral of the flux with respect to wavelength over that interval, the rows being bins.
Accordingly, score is 1123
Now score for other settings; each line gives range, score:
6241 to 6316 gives 1717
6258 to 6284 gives 597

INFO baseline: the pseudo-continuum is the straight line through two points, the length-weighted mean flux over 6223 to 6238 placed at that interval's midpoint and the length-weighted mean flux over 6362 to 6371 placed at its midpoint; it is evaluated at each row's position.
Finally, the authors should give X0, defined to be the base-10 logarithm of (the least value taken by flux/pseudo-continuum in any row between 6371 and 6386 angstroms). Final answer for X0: 0.0004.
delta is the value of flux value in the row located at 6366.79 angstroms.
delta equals 22.52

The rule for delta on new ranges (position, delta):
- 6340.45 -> 22.65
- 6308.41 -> 22.81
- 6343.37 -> 22.55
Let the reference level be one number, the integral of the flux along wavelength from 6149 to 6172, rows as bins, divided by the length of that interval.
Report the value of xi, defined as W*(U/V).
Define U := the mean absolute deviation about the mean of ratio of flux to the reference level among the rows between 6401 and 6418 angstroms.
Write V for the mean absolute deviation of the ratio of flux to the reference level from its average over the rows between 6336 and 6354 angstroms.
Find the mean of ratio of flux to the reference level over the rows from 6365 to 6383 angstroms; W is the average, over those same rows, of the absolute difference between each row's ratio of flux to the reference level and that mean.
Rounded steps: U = 0.0055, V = 0.0047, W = 0.0035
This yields 0.004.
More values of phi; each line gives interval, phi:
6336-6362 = 6360.92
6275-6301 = 6299.70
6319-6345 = 6343.37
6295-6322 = 6320.05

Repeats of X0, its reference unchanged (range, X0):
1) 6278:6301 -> -0.0020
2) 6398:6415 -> -0.0006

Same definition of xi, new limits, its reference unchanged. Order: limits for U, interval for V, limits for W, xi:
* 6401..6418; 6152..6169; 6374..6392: 0.002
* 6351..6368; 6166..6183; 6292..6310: 0.005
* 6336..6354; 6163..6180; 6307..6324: 0.007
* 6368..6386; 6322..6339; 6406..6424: 0.001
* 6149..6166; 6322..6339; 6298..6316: 0.005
